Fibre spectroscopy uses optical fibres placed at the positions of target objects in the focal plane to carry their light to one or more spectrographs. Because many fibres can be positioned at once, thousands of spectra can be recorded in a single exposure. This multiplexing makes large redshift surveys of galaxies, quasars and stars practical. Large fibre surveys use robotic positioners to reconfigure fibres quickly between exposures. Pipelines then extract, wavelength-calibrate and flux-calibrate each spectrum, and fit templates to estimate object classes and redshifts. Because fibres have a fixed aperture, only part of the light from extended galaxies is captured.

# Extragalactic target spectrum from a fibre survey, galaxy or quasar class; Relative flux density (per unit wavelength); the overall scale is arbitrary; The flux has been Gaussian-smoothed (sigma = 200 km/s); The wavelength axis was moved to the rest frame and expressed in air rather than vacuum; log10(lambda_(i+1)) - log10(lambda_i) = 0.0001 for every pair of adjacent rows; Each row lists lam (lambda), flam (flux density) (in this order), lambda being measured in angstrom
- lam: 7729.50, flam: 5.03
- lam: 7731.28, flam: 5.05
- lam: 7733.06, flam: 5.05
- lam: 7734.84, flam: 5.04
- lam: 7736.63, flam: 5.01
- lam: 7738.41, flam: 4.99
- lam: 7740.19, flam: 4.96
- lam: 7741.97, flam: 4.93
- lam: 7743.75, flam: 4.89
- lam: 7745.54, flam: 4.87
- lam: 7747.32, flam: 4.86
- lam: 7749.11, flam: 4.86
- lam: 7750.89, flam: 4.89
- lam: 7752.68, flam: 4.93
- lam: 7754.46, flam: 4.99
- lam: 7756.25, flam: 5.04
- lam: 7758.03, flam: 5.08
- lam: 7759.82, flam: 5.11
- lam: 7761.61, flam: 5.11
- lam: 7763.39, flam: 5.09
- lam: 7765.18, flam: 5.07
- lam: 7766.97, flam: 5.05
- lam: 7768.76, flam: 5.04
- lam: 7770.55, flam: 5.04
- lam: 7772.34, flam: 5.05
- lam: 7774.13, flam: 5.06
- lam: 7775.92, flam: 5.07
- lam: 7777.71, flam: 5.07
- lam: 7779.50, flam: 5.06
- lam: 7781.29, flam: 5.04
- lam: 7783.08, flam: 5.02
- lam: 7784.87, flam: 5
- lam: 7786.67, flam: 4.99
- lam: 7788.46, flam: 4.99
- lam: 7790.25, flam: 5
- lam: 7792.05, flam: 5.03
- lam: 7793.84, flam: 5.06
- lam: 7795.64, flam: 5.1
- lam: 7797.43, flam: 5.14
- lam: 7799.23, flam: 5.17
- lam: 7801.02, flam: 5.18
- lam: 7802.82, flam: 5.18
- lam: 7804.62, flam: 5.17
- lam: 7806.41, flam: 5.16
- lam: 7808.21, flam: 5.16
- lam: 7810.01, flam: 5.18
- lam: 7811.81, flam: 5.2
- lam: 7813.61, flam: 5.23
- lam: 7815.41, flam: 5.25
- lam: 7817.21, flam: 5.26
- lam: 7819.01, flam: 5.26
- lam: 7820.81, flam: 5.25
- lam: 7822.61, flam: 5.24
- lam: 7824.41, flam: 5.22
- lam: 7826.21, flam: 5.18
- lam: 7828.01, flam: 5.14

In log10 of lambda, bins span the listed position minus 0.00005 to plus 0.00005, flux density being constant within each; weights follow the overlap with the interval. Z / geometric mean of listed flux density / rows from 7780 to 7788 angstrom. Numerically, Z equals 5.01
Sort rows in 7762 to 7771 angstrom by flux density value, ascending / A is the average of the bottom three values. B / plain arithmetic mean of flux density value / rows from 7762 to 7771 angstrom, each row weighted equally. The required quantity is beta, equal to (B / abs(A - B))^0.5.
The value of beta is 18.6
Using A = 5.04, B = 5.06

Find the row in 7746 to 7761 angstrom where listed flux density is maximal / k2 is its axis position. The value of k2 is 7759.82 angstrom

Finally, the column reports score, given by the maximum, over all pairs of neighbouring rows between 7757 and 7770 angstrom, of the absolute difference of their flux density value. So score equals 0.030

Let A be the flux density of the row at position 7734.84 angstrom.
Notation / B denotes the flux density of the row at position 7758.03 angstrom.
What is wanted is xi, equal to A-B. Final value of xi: -0.04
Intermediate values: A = 5.04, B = 5.08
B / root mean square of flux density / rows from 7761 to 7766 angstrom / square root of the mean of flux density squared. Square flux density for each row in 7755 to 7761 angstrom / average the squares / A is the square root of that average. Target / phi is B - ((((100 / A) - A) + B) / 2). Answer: -4.77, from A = 5.08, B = 5.09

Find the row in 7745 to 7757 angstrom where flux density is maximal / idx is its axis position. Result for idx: 7756.25 angstrom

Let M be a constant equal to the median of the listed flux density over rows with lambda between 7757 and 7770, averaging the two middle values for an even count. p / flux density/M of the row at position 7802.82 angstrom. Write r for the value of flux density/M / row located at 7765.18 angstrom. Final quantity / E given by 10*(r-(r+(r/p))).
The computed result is -9.79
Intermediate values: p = 1.02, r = 1.00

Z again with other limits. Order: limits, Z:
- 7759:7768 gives 5.09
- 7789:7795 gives 5.03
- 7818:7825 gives 5.24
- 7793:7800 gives 5.12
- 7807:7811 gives 5.17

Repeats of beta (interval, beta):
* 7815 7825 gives 22.9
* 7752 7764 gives 8.9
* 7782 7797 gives 12.9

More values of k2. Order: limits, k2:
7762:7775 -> 7763.39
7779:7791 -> 7779.50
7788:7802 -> 7801.02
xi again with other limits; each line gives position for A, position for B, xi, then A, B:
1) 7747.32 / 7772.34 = -0.19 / 4.86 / 5.05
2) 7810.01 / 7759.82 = 0.07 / 5.18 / 5.11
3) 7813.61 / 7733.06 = 0.18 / 5.23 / 5.05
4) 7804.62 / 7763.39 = 0.08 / 5.17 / 5.09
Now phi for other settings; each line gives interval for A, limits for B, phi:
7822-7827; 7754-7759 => -4.47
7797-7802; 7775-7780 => -4.57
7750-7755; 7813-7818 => -5.04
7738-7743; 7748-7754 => -5.15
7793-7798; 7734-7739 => -4.75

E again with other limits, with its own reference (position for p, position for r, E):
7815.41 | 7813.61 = -9.96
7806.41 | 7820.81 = -10.17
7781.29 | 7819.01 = -10.44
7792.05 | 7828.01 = -10.22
